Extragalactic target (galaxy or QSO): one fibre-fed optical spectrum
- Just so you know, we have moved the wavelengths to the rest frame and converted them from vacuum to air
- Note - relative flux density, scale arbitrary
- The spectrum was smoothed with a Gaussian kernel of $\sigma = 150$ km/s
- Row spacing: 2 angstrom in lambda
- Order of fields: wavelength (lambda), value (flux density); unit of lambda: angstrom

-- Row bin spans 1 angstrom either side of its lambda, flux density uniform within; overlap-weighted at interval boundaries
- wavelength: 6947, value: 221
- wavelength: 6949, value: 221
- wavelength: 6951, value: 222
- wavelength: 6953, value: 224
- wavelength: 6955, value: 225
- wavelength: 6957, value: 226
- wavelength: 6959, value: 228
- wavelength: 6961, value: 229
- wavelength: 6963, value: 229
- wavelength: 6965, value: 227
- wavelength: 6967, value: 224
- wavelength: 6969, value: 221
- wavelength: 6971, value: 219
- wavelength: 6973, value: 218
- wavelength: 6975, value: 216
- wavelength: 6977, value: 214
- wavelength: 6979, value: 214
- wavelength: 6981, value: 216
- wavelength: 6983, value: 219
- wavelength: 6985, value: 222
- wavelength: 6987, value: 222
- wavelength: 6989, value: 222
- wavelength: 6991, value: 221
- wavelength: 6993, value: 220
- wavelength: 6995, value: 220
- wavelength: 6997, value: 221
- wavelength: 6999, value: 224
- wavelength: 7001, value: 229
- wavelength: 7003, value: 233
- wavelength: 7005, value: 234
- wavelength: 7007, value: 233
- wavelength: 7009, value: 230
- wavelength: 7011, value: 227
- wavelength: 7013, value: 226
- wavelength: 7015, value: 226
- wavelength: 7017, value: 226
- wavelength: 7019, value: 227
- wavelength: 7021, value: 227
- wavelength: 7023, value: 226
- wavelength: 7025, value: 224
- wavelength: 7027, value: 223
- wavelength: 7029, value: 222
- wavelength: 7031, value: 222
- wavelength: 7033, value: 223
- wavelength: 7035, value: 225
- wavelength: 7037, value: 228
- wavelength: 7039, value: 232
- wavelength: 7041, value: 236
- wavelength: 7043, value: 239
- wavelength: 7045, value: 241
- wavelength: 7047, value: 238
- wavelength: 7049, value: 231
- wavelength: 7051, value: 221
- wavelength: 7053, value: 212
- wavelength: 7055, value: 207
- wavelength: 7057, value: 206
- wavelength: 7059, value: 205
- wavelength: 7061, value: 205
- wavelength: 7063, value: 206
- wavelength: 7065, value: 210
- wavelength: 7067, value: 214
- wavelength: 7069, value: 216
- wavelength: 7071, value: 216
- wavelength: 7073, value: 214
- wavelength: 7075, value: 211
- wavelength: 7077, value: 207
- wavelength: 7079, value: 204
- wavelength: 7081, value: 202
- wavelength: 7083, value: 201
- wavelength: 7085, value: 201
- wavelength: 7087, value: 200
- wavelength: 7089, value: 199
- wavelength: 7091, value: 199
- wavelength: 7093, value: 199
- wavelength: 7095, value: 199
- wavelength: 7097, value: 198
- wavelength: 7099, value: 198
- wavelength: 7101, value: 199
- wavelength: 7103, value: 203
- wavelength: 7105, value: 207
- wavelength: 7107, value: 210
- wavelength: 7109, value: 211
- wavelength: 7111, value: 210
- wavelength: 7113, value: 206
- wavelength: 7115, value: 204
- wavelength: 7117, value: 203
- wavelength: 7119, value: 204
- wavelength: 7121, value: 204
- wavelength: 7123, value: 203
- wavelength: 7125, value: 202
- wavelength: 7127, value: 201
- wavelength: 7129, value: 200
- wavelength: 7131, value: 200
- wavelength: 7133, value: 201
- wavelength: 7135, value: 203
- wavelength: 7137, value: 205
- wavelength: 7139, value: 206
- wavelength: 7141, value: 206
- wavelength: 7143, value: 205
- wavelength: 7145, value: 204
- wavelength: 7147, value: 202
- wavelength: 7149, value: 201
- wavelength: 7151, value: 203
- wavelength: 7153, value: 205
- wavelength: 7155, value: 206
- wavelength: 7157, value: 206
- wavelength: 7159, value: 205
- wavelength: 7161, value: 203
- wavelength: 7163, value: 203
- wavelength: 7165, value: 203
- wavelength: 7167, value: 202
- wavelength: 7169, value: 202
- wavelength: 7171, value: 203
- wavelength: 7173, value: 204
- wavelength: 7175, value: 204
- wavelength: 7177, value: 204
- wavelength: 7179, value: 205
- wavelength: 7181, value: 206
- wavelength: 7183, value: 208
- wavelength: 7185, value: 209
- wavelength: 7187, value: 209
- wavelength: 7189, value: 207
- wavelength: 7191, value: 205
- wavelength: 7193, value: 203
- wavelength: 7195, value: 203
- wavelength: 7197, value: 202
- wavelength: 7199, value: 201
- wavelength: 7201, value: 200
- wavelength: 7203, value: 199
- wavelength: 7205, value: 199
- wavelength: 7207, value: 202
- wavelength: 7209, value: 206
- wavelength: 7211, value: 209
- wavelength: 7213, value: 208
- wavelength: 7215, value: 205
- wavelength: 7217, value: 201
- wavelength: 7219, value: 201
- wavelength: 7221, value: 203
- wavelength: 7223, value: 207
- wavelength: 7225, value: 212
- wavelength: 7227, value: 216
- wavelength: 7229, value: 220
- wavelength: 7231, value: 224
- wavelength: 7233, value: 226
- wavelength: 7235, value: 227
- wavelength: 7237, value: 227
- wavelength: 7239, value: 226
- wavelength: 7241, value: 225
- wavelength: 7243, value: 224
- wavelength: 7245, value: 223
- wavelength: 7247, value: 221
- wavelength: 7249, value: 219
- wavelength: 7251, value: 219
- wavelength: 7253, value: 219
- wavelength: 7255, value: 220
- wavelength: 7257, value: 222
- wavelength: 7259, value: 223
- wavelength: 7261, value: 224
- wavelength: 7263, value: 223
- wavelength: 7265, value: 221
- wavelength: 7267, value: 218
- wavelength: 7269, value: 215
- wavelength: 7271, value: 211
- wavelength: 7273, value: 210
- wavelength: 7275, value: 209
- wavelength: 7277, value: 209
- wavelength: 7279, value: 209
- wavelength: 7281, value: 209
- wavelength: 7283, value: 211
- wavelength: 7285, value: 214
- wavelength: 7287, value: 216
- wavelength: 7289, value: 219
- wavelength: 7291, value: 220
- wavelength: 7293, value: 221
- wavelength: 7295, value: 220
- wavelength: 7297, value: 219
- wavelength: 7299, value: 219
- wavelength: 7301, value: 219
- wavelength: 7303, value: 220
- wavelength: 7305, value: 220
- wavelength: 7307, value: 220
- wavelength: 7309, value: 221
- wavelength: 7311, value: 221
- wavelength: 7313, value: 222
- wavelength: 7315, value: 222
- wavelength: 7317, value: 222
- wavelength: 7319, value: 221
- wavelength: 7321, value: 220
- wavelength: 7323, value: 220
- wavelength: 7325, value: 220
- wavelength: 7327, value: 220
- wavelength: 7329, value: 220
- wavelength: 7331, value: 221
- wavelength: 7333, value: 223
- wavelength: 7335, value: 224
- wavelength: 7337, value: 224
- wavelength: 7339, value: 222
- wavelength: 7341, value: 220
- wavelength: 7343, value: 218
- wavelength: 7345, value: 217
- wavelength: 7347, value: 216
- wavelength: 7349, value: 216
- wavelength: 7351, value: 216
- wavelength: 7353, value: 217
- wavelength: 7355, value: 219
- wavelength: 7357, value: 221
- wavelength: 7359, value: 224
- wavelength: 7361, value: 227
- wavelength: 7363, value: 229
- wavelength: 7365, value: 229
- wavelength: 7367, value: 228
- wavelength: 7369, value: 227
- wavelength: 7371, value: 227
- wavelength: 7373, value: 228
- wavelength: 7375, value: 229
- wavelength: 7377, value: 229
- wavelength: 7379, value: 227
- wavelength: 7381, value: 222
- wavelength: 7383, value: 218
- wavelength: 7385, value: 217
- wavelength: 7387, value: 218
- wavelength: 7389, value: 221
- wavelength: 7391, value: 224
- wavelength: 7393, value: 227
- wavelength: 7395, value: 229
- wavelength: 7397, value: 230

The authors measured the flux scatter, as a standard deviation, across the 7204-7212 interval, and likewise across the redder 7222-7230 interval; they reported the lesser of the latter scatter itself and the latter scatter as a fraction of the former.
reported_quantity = 1.3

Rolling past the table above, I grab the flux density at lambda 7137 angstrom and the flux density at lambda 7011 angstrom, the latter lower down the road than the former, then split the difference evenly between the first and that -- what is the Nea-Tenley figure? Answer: 216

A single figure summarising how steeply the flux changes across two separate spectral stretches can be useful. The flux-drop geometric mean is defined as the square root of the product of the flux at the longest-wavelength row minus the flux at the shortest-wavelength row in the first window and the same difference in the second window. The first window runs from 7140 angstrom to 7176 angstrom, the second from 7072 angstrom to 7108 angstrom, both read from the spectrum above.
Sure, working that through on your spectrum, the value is 2.8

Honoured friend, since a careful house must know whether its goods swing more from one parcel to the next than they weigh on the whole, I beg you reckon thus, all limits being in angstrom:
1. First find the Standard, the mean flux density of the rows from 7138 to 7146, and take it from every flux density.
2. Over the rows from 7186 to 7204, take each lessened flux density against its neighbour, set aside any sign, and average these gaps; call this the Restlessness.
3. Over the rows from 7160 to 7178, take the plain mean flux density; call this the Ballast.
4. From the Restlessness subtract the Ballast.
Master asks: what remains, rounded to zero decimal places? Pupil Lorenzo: -202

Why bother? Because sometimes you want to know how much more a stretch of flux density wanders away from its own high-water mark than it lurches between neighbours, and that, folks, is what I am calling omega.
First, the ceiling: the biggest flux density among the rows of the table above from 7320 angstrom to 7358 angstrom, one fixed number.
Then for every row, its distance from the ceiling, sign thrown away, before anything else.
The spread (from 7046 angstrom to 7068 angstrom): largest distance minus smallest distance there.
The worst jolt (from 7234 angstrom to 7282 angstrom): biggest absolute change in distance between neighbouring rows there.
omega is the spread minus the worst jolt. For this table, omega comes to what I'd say 12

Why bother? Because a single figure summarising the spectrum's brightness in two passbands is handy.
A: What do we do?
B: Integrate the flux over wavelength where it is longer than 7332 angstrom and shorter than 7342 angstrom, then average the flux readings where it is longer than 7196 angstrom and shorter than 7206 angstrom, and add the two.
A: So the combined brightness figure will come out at 2426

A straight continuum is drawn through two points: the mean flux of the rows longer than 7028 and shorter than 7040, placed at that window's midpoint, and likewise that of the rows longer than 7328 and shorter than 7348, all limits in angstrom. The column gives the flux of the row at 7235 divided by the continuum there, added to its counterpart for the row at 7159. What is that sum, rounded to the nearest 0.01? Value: 1.94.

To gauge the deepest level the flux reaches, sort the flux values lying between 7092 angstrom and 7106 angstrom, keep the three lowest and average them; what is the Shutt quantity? 198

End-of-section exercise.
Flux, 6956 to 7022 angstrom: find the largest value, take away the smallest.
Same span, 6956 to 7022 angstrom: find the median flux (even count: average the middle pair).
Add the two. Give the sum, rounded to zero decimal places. 244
